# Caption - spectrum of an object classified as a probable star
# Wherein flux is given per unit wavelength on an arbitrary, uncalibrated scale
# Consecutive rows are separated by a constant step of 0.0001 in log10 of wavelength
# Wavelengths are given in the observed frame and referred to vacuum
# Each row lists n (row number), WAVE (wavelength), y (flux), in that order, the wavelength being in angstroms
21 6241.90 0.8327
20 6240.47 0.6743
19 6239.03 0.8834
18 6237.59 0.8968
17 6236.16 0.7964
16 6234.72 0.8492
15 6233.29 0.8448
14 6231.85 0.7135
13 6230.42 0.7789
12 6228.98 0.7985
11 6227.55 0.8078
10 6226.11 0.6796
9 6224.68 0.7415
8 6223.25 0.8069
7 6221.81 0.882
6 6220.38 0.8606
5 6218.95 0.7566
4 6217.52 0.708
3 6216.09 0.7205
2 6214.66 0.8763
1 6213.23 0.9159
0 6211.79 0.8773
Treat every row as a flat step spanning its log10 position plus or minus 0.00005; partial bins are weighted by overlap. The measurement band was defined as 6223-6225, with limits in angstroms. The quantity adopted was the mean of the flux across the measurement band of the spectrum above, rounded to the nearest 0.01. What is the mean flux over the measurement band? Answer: 0.77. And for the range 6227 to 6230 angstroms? 0.80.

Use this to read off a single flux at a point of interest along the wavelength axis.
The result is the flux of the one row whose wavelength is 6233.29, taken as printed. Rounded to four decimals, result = 0.8448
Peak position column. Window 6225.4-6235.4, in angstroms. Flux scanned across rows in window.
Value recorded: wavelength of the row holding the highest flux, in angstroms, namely 6234.72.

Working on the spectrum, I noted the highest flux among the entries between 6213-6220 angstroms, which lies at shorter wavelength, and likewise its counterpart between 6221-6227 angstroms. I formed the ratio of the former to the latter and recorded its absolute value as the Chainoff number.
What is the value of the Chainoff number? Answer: 1.04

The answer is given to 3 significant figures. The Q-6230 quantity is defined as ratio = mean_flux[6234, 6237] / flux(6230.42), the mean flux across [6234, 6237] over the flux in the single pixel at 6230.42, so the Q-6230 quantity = 1.06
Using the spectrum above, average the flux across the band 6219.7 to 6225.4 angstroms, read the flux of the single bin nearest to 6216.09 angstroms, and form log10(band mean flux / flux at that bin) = 0.058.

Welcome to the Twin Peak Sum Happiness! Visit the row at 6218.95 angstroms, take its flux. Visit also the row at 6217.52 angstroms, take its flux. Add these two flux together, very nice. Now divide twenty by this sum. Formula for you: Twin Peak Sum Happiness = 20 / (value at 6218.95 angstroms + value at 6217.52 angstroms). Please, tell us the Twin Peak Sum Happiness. 13.7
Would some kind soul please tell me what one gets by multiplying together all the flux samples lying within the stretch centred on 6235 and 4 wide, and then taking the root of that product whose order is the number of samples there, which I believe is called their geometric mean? 0.830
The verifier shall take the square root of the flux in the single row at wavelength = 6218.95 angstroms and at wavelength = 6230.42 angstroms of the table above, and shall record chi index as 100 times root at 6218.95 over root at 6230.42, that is 99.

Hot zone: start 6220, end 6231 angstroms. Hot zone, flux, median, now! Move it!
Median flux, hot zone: 0.80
